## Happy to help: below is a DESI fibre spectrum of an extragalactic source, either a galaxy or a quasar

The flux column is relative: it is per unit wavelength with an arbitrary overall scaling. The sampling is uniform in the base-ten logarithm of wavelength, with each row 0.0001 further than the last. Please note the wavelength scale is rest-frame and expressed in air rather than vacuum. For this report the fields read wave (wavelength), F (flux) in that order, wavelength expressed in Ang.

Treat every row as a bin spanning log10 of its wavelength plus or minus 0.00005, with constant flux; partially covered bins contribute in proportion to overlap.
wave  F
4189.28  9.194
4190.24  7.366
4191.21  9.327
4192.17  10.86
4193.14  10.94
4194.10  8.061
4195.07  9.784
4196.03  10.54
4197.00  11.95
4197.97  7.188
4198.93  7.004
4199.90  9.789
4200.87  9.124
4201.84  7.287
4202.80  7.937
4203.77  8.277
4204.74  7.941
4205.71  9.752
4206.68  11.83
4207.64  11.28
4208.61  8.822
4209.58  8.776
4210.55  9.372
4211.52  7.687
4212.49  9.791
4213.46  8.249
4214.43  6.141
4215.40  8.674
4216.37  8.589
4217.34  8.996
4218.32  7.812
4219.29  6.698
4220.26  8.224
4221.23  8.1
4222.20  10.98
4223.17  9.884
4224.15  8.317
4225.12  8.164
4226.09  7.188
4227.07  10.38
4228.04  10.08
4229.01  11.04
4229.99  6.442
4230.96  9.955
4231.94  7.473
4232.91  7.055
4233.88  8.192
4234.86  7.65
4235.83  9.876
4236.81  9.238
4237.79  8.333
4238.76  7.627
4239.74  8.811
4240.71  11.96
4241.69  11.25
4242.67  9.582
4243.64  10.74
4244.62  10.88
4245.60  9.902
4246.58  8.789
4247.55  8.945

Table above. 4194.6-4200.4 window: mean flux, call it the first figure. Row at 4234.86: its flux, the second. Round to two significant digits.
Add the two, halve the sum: 8.5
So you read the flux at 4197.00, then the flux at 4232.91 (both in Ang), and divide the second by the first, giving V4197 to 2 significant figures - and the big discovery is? 0.59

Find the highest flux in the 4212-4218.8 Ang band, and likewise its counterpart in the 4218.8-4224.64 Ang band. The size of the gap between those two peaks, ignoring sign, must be 1.2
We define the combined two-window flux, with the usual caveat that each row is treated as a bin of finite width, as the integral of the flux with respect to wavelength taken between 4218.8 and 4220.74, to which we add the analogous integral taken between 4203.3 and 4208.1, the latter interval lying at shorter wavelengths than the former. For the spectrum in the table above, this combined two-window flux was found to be 62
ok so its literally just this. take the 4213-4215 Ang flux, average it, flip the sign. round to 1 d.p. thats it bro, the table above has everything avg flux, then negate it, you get -7.2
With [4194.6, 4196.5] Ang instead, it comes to -10.2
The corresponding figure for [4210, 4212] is -8.5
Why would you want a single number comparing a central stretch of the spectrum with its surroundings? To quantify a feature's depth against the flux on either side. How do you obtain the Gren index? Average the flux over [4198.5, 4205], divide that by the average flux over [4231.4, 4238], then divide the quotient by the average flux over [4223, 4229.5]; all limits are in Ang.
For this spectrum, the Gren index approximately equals 0.107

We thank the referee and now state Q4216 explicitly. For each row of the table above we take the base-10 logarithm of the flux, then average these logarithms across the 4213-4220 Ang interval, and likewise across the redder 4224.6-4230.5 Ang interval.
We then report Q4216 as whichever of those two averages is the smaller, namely 0.893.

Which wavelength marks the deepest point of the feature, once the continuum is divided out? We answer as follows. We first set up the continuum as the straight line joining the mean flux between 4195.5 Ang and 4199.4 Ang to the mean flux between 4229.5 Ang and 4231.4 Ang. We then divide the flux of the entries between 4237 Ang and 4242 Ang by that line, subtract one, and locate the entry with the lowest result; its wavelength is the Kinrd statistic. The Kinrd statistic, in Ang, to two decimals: 4238.76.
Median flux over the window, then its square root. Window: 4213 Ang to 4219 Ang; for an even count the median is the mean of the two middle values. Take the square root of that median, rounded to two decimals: 2.90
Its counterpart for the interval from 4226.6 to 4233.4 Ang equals 3.16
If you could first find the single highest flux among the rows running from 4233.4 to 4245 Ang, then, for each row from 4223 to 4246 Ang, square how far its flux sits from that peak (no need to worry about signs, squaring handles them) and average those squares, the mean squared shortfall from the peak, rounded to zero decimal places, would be 10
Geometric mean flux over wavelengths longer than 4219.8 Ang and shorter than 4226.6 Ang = 8.6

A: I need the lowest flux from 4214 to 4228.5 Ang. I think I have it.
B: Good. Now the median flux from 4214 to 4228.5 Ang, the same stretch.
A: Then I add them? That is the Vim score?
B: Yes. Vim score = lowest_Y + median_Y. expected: 14.5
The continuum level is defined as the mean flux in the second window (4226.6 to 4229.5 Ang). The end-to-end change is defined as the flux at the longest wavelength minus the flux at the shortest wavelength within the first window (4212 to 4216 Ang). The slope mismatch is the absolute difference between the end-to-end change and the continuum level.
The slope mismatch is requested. 11.6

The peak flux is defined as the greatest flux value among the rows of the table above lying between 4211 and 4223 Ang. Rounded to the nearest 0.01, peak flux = 10.98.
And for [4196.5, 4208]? 11.95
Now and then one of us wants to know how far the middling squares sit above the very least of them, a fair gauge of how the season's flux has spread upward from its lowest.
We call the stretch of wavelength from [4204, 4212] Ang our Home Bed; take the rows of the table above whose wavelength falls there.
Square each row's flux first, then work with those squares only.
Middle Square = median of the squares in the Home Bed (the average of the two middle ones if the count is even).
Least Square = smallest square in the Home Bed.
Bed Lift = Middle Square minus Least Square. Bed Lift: 24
